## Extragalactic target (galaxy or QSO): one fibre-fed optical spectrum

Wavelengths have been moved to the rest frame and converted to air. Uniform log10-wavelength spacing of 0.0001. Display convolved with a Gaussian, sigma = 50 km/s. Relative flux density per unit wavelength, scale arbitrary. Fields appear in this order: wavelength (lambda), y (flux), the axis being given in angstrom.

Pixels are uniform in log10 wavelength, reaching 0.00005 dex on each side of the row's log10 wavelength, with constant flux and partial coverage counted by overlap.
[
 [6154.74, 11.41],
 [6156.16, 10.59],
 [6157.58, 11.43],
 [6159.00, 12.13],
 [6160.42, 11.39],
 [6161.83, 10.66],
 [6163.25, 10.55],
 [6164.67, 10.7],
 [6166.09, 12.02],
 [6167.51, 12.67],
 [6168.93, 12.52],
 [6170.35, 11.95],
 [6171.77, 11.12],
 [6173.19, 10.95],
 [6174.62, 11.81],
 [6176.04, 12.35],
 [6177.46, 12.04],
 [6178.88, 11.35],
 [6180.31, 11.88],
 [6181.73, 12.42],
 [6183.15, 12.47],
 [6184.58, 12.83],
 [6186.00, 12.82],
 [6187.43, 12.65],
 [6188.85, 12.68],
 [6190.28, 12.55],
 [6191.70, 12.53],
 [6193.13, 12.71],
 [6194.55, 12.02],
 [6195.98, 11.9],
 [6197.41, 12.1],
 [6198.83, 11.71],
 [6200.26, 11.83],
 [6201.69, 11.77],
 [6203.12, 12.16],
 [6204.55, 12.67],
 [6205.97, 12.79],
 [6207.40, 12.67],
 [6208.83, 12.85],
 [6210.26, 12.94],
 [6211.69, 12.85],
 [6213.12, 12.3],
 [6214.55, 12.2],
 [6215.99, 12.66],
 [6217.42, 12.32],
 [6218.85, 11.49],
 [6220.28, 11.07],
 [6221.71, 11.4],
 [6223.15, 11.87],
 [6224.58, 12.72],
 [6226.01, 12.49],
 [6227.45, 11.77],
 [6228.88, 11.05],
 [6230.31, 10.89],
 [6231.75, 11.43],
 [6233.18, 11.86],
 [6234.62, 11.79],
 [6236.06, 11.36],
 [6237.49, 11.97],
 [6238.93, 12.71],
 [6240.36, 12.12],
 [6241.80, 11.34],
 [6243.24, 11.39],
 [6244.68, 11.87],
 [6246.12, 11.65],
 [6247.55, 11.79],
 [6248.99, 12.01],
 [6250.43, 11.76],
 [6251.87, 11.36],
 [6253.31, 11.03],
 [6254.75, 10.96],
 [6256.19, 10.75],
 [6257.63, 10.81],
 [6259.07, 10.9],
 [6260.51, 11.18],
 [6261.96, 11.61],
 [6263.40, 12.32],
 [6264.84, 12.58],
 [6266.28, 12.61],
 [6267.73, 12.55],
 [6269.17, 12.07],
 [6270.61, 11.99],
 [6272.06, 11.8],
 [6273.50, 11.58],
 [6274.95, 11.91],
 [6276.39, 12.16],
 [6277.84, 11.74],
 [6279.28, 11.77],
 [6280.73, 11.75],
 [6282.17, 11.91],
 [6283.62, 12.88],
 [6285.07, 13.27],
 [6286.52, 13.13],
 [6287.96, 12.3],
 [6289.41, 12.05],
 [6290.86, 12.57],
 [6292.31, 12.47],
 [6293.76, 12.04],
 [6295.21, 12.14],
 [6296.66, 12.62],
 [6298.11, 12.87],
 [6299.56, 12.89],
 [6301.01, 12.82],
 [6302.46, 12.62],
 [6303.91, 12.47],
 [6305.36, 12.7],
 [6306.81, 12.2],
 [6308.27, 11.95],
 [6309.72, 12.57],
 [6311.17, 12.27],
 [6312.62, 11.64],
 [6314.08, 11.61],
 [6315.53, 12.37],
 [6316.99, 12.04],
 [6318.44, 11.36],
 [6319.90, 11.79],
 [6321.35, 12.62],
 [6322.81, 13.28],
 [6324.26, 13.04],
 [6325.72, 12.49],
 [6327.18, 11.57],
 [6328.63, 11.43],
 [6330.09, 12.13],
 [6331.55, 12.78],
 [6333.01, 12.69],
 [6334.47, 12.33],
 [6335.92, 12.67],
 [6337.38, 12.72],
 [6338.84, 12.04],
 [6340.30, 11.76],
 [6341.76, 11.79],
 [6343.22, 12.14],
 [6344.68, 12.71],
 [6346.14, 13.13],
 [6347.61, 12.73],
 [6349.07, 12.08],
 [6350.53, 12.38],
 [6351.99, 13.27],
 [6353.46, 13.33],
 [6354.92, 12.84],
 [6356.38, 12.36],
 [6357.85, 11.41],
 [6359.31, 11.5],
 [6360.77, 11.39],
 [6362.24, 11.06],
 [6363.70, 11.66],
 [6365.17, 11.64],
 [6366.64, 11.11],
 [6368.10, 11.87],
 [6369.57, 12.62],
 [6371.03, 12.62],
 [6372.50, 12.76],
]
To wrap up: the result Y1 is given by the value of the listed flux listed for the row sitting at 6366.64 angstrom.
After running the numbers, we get 11.11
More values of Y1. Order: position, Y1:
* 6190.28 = 12.55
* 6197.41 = 12.1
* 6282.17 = 11.91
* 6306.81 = 12.2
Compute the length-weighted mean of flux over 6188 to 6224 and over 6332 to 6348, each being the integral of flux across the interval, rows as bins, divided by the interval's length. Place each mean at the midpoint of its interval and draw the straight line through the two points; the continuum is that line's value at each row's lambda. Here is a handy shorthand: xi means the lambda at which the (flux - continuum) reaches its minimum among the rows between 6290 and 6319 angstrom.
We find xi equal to 6318.44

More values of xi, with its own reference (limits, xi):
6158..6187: 6163.25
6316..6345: 6318.44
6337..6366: 6362.24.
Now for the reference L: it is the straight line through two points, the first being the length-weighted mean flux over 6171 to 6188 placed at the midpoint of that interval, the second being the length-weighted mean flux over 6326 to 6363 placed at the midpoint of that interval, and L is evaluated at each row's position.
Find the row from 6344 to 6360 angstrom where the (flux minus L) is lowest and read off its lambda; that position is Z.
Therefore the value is 6357.85 angstrom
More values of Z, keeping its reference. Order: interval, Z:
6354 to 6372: 6362.24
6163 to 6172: 6163.25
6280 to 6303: 6280.73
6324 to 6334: 6328.63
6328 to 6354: 6328.63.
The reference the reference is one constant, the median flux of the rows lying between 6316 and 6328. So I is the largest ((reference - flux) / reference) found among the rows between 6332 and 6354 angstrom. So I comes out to 0.04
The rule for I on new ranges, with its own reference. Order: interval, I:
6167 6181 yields 0.11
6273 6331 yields 0.07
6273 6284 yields 0.06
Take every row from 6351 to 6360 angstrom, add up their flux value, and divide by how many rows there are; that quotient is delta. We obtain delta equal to 12.5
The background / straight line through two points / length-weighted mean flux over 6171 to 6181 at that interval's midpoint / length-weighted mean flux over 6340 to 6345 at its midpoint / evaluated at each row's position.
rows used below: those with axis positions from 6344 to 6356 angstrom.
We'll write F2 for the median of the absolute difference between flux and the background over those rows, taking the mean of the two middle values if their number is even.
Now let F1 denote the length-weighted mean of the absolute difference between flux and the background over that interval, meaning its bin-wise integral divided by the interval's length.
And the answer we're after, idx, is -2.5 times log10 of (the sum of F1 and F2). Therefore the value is -0.3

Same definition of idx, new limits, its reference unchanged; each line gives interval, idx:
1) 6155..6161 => 0.2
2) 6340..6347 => 0.3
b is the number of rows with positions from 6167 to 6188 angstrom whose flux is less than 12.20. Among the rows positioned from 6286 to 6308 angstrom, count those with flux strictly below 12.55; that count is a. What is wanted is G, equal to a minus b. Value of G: 0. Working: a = 7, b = 7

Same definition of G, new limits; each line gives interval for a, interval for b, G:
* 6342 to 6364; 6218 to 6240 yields -3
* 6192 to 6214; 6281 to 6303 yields 4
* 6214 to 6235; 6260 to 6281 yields 2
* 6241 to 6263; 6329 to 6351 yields 9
